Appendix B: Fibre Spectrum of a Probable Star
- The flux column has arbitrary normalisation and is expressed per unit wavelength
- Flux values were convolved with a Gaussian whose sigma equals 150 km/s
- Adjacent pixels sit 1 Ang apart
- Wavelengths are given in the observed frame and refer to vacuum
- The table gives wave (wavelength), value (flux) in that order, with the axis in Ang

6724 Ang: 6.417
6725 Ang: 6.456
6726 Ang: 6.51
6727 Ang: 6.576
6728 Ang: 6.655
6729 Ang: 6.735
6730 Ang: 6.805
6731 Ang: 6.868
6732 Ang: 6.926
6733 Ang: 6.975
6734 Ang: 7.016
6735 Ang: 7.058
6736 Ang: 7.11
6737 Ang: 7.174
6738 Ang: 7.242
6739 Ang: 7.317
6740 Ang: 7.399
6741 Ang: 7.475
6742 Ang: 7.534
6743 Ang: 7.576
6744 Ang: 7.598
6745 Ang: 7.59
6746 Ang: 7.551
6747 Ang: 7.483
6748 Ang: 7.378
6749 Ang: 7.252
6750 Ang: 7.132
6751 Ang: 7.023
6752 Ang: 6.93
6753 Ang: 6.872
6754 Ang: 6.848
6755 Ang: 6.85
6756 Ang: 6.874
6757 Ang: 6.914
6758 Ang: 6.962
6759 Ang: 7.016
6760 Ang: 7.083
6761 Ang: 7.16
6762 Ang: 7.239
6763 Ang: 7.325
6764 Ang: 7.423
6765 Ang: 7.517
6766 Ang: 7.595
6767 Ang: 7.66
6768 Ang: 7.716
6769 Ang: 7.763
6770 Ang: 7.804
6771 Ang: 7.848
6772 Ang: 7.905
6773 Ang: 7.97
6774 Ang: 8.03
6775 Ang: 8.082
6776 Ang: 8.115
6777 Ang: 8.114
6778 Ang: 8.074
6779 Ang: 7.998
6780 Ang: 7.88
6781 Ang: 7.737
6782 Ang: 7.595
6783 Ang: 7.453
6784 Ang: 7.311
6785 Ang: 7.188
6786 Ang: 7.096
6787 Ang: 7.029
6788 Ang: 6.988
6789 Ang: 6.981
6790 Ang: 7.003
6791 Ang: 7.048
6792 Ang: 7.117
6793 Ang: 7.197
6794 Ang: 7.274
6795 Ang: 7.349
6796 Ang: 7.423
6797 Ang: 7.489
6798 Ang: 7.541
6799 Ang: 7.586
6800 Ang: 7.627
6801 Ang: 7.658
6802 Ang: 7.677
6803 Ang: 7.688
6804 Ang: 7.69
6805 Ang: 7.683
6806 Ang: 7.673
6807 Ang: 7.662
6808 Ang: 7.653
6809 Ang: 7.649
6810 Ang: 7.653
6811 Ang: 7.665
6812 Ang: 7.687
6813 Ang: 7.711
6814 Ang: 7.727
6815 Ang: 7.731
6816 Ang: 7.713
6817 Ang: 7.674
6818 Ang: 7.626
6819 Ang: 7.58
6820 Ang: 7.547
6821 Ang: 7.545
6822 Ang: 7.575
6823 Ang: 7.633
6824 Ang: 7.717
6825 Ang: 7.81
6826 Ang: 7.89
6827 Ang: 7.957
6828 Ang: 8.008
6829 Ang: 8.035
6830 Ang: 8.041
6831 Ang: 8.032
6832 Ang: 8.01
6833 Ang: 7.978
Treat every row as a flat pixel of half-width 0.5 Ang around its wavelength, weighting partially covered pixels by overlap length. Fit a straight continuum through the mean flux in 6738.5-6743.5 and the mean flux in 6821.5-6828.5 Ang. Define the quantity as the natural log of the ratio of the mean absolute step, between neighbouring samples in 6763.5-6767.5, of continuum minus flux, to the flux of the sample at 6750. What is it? -4.6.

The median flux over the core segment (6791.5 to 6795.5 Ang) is 7.24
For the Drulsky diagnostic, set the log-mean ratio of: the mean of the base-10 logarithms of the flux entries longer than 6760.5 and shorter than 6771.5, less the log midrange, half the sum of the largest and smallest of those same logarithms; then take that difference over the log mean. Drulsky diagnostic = 0.0033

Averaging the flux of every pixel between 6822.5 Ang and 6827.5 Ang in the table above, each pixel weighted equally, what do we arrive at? 7.8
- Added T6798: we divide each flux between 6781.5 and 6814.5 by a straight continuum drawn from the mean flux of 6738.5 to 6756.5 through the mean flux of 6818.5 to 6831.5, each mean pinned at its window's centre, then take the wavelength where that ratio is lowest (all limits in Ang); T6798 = 6789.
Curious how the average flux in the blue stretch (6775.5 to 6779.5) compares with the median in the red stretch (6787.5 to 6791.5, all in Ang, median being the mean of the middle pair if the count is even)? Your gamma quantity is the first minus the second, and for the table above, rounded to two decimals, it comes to 1.08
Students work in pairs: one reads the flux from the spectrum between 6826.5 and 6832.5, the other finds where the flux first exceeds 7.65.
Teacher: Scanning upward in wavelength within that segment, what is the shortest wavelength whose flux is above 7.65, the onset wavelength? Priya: 6827 Ang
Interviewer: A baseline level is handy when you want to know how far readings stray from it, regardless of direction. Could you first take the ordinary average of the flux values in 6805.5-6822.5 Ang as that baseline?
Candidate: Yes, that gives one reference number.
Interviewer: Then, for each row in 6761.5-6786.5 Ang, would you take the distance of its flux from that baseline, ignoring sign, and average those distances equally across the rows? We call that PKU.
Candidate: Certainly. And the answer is 0.27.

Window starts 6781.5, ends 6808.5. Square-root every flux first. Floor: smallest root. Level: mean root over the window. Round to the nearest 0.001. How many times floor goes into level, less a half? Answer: 0.529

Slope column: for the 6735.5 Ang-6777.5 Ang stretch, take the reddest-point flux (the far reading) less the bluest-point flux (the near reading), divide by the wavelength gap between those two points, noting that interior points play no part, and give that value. 0.02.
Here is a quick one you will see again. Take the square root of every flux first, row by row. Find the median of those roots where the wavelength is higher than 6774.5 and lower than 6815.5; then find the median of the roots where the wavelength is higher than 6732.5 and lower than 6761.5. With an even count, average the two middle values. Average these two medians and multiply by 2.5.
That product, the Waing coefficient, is 6.80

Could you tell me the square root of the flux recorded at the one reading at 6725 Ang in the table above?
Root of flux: 2.54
